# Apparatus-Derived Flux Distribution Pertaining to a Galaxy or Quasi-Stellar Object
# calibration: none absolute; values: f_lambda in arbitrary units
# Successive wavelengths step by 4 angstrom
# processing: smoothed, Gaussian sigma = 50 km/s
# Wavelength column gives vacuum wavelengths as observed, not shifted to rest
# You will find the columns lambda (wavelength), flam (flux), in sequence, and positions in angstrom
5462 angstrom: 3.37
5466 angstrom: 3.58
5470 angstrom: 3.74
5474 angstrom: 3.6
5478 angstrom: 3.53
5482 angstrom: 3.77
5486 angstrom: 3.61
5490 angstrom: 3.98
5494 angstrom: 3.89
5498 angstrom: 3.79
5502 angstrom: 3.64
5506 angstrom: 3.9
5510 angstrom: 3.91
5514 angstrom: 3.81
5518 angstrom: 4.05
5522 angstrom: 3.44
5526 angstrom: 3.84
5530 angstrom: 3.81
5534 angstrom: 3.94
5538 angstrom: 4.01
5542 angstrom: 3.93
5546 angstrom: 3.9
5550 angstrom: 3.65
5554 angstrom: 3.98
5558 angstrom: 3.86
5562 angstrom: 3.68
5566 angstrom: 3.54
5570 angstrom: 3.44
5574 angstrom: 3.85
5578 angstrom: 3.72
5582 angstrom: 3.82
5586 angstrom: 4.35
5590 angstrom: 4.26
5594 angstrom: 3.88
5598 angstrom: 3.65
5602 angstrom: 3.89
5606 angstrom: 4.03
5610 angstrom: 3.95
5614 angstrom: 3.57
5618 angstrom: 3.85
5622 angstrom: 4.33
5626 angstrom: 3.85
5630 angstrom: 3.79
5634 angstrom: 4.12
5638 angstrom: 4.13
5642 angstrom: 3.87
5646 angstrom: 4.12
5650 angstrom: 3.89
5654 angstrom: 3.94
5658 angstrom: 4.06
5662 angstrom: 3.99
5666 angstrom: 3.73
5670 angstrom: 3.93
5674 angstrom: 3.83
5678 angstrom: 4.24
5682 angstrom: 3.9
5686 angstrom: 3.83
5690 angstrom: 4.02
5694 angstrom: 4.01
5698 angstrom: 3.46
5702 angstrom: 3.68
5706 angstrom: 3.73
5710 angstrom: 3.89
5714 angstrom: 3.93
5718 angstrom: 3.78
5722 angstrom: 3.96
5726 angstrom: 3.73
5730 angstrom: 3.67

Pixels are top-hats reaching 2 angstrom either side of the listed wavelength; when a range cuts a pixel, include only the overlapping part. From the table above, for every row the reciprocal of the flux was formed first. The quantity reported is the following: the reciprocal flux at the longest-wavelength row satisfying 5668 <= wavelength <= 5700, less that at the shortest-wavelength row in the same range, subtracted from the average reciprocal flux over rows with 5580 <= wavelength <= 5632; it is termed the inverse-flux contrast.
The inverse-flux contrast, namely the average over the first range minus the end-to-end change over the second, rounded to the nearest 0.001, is 0.220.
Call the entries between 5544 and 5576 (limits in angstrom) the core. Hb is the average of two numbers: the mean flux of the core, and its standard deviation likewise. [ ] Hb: 1.96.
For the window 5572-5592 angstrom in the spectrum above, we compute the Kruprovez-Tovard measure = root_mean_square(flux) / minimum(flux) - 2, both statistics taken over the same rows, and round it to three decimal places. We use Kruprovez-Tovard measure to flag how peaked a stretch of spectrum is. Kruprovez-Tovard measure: -0.923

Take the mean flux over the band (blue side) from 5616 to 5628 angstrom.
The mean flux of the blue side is 4.01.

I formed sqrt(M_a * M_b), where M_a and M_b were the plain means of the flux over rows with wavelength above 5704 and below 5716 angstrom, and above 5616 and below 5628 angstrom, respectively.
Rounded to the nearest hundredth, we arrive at 3.93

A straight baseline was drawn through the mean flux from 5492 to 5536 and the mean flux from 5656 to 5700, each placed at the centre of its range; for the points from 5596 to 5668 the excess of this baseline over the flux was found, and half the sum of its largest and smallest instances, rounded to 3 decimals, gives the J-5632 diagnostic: -0.074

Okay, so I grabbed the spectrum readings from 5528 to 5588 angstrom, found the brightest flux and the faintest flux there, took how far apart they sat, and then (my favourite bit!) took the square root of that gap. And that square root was 0.95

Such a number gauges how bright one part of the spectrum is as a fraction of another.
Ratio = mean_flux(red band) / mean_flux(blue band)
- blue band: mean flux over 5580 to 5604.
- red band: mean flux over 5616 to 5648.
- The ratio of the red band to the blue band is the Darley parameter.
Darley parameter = 1.008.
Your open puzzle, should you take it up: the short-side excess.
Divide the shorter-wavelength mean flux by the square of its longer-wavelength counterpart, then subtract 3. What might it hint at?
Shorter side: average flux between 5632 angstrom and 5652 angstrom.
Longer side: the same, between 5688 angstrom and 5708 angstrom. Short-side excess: -2.718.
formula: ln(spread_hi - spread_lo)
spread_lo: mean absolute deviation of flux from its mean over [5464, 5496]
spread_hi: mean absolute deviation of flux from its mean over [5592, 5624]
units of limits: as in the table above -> -3.7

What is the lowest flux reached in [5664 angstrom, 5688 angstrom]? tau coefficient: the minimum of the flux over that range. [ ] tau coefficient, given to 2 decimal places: 3.73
